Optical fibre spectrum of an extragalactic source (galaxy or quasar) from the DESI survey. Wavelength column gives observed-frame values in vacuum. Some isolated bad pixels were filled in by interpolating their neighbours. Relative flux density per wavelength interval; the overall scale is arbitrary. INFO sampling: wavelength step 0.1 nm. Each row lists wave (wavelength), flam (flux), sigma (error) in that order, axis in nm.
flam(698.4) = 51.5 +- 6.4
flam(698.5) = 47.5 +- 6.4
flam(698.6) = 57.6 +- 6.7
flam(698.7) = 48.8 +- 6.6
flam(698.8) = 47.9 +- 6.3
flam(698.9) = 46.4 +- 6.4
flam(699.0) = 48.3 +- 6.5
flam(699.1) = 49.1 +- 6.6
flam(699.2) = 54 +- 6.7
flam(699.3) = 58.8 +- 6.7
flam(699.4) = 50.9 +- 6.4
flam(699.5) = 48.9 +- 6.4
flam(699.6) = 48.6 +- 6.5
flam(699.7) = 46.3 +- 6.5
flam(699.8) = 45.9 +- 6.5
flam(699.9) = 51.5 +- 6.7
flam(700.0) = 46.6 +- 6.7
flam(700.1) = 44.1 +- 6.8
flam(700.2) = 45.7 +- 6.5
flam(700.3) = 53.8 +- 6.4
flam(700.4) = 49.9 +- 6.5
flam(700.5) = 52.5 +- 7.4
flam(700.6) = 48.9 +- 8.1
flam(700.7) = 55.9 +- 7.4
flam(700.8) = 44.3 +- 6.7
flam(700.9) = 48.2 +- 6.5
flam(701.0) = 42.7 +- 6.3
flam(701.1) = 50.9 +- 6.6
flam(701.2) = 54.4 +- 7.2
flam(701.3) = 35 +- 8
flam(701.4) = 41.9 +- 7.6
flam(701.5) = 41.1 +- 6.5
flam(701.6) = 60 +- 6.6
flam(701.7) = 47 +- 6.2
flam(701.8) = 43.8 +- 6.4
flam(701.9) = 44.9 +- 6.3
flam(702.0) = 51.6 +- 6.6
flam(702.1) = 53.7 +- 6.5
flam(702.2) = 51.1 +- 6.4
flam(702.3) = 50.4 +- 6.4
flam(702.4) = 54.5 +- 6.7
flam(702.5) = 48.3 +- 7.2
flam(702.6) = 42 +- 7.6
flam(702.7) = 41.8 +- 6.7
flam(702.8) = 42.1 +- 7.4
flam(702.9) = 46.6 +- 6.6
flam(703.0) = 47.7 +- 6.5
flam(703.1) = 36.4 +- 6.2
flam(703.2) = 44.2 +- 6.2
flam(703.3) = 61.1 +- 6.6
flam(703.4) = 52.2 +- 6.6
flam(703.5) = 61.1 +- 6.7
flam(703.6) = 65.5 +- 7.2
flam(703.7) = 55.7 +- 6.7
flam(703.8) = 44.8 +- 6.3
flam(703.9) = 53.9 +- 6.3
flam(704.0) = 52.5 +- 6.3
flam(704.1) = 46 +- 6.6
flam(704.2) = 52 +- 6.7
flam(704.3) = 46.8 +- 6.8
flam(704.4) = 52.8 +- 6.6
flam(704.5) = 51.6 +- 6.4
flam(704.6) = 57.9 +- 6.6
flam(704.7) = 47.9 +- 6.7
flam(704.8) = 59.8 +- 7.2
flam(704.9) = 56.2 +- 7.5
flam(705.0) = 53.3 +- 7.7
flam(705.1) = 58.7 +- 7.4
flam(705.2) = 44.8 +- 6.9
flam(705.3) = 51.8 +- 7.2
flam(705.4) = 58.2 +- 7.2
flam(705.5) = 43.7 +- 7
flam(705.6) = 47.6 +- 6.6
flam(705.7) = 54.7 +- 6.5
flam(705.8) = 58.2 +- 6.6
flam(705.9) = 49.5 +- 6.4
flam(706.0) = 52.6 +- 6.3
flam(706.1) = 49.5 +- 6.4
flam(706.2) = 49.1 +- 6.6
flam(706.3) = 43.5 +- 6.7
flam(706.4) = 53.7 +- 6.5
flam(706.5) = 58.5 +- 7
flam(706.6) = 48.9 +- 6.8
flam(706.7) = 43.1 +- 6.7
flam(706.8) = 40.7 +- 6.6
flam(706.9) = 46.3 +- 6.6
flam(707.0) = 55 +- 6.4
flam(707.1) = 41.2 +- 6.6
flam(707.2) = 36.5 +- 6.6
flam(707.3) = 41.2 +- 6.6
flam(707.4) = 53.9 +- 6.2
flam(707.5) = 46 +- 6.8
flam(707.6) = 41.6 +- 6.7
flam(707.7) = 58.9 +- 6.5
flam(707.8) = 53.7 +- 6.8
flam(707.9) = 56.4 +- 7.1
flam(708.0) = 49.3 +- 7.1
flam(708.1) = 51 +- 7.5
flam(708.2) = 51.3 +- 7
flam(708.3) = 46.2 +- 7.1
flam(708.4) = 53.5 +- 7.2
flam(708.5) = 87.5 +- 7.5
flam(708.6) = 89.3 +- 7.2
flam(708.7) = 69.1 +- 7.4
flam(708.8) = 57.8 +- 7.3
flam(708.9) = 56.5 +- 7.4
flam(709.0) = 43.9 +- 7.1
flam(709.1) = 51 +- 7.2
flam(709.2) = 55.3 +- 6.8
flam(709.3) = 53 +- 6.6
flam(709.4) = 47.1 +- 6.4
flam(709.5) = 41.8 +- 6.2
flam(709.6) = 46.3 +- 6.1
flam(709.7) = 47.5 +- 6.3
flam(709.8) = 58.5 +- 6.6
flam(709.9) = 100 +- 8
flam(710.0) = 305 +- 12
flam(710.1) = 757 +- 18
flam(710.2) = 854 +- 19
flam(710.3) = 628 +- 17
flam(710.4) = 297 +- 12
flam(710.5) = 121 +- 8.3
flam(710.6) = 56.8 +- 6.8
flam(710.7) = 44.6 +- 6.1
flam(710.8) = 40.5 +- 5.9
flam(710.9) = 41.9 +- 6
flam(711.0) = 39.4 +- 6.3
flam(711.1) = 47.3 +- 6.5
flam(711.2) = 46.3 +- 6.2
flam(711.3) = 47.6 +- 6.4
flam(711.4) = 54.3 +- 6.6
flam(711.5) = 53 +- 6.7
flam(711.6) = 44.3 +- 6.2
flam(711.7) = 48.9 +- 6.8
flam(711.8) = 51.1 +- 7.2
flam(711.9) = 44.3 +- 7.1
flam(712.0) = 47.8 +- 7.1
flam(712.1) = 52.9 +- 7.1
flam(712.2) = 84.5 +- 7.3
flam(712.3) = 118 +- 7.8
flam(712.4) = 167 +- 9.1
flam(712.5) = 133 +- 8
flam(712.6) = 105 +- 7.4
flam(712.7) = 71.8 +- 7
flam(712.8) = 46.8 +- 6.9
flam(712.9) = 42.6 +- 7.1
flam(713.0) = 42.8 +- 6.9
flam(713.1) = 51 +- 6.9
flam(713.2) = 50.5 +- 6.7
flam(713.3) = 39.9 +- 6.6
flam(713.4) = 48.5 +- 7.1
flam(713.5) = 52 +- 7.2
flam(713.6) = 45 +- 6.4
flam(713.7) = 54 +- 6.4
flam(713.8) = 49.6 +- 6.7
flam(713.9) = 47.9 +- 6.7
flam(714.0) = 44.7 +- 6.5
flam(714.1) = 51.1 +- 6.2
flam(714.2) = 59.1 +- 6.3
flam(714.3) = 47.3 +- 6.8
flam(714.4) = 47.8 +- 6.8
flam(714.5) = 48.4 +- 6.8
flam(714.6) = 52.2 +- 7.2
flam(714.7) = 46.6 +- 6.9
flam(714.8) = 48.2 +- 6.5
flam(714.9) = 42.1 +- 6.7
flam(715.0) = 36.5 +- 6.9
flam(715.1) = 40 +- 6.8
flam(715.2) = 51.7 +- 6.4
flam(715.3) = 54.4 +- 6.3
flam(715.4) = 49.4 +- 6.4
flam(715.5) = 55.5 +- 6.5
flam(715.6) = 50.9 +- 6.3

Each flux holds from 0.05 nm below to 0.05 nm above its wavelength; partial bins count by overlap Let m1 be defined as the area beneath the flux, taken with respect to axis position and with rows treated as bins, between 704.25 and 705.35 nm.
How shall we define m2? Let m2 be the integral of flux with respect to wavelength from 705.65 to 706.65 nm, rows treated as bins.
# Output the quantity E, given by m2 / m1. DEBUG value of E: 0.9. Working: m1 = 58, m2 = 52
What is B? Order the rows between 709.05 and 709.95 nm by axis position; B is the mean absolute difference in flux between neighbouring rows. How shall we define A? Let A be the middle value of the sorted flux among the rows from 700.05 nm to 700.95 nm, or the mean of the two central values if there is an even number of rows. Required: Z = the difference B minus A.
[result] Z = -39.4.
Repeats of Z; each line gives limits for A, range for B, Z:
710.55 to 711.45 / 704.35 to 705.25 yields -39.4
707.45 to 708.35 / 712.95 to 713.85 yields -44.5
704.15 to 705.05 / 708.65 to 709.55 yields -46.5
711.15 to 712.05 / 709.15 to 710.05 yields -13.2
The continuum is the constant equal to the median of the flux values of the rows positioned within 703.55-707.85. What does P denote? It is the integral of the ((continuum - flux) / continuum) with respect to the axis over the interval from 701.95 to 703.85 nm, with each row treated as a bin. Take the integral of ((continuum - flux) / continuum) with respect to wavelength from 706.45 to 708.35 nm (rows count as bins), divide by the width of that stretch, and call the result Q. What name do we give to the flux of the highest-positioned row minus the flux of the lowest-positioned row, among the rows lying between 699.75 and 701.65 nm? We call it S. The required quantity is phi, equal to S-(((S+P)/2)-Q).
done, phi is 7.1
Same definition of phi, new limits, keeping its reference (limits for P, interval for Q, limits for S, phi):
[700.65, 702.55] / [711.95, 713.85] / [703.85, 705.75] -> 0.0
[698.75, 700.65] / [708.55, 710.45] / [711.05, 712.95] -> -5.1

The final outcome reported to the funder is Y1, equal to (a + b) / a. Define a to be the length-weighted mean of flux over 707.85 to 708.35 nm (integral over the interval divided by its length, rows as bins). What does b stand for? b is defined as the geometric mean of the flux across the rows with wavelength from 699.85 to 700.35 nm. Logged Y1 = 1.95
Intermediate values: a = 51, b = 48.2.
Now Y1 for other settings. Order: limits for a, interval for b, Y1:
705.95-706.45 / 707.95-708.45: 2.01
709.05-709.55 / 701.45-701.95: 1.95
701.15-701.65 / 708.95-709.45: 2.07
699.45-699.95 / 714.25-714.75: 2.00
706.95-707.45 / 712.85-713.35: 1.99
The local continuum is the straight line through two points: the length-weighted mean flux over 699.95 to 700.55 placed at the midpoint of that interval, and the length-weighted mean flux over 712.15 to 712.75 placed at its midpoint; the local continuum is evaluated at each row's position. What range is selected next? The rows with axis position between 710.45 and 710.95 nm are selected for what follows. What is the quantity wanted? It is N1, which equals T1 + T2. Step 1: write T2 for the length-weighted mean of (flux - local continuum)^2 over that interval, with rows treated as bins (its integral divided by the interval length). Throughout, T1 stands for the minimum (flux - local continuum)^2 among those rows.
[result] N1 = 3149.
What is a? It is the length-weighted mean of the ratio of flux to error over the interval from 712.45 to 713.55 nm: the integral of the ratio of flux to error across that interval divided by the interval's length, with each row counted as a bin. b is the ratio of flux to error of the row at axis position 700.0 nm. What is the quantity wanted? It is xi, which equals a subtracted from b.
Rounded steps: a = 8.6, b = 7.0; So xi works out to -1.7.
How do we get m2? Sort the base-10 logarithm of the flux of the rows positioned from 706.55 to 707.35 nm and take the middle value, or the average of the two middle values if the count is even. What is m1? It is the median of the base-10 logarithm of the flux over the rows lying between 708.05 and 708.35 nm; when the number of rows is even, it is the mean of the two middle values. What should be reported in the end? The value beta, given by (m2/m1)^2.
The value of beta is 0.91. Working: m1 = 1.71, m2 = 1.62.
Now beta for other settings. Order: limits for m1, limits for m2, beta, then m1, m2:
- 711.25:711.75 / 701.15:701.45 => 0.92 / 1.69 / 1.62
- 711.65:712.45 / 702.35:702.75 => 0.93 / 1.72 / 1.65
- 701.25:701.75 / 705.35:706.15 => 1.11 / 1.62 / 1.71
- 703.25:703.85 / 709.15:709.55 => 0.93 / 1.77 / 1.70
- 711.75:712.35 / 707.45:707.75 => 0.94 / 1.72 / 1.66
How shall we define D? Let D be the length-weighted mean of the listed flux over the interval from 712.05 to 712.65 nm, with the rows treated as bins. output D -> 110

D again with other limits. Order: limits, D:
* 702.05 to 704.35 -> 50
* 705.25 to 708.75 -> 52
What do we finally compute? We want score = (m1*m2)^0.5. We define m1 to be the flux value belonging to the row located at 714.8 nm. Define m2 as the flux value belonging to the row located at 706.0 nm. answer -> 50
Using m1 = 48.2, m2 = 52.6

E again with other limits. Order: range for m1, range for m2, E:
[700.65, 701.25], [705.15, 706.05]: 1.6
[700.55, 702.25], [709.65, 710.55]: 3.9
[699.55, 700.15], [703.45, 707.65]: 7.5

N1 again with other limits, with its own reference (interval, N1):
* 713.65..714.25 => 8945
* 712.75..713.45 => 9315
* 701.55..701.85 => 110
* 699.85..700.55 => 11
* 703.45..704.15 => 238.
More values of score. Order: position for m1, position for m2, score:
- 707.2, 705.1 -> 46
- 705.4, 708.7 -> 63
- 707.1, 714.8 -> 45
